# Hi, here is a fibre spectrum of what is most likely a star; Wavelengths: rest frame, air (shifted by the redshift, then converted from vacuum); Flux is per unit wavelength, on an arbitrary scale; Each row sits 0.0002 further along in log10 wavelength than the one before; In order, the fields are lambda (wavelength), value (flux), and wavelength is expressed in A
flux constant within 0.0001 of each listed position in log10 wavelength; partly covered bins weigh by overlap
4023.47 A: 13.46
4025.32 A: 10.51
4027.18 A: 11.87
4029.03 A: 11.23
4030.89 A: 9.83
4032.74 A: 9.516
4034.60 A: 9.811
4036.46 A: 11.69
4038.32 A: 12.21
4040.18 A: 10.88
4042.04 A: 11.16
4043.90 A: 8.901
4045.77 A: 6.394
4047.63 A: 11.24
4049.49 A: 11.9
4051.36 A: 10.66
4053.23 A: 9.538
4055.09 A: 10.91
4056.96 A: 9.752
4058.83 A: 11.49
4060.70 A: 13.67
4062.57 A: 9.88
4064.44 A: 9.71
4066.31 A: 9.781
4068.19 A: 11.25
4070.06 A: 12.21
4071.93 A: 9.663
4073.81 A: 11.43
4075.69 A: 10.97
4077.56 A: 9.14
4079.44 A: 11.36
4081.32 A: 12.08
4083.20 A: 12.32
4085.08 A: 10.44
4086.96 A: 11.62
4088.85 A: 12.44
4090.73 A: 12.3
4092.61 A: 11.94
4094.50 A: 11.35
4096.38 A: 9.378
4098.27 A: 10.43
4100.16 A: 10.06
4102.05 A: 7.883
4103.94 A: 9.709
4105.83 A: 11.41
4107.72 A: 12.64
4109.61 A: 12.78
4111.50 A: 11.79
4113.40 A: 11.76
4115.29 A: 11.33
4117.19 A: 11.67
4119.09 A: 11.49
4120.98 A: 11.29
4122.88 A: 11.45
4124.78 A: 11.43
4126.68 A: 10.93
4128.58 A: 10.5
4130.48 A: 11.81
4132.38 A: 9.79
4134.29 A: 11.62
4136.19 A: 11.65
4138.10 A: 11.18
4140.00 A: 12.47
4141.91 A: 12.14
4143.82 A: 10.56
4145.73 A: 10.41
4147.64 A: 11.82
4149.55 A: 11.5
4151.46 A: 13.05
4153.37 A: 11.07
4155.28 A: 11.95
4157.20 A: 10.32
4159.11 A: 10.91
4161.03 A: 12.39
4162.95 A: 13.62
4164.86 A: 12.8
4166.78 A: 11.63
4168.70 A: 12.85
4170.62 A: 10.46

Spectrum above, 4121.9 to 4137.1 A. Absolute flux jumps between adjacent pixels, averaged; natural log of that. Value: -0.1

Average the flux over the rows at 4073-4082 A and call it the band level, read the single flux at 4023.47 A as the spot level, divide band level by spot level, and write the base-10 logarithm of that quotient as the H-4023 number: -0.09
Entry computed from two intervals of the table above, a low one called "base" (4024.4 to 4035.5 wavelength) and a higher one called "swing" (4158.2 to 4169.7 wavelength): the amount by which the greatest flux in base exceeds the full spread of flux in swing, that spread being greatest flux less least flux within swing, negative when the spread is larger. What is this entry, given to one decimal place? 9.2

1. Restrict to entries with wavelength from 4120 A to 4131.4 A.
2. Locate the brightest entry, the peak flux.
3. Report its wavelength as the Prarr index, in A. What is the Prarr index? 4130.48 A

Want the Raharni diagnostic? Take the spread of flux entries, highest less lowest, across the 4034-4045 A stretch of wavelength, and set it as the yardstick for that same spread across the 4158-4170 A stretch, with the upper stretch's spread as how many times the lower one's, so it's 0.82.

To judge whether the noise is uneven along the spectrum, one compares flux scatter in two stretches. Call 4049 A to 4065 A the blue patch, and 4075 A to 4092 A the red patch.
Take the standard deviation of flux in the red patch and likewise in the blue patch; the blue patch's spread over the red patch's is 1.2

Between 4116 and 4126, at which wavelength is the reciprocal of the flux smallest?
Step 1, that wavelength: 4117.19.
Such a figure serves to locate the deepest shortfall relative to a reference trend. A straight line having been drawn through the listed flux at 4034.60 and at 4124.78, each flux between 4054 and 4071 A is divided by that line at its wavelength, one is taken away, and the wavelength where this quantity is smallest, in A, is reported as 4064.44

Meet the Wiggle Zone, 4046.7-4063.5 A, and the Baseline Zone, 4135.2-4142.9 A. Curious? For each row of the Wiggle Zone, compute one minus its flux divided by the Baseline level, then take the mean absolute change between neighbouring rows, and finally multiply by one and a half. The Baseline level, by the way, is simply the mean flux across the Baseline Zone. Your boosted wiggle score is 0.21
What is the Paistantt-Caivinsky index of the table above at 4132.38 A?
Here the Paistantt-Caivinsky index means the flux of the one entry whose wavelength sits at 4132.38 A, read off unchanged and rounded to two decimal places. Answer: 9.79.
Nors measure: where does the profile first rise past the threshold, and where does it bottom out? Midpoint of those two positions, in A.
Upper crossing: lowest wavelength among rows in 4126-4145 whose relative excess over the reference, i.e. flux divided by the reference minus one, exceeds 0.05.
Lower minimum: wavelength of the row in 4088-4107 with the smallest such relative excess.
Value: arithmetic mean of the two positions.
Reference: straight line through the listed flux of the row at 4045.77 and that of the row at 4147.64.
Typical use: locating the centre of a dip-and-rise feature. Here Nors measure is 4116.3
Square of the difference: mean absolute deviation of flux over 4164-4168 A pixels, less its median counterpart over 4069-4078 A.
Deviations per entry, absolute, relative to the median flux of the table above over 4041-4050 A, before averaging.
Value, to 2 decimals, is 0.00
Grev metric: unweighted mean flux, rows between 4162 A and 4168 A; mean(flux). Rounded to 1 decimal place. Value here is 12.7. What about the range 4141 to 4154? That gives 11.5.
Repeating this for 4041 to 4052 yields 10.0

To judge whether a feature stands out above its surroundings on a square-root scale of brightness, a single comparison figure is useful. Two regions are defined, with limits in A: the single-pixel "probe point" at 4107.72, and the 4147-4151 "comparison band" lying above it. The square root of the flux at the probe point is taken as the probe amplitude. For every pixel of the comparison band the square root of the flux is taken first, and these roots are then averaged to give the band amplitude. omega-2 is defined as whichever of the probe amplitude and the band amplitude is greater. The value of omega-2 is 3.56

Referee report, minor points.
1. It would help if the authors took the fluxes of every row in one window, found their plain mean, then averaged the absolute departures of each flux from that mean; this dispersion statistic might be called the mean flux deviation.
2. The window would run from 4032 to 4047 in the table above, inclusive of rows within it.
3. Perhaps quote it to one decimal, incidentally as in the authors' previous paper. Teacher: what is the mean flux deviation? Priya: 1.4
